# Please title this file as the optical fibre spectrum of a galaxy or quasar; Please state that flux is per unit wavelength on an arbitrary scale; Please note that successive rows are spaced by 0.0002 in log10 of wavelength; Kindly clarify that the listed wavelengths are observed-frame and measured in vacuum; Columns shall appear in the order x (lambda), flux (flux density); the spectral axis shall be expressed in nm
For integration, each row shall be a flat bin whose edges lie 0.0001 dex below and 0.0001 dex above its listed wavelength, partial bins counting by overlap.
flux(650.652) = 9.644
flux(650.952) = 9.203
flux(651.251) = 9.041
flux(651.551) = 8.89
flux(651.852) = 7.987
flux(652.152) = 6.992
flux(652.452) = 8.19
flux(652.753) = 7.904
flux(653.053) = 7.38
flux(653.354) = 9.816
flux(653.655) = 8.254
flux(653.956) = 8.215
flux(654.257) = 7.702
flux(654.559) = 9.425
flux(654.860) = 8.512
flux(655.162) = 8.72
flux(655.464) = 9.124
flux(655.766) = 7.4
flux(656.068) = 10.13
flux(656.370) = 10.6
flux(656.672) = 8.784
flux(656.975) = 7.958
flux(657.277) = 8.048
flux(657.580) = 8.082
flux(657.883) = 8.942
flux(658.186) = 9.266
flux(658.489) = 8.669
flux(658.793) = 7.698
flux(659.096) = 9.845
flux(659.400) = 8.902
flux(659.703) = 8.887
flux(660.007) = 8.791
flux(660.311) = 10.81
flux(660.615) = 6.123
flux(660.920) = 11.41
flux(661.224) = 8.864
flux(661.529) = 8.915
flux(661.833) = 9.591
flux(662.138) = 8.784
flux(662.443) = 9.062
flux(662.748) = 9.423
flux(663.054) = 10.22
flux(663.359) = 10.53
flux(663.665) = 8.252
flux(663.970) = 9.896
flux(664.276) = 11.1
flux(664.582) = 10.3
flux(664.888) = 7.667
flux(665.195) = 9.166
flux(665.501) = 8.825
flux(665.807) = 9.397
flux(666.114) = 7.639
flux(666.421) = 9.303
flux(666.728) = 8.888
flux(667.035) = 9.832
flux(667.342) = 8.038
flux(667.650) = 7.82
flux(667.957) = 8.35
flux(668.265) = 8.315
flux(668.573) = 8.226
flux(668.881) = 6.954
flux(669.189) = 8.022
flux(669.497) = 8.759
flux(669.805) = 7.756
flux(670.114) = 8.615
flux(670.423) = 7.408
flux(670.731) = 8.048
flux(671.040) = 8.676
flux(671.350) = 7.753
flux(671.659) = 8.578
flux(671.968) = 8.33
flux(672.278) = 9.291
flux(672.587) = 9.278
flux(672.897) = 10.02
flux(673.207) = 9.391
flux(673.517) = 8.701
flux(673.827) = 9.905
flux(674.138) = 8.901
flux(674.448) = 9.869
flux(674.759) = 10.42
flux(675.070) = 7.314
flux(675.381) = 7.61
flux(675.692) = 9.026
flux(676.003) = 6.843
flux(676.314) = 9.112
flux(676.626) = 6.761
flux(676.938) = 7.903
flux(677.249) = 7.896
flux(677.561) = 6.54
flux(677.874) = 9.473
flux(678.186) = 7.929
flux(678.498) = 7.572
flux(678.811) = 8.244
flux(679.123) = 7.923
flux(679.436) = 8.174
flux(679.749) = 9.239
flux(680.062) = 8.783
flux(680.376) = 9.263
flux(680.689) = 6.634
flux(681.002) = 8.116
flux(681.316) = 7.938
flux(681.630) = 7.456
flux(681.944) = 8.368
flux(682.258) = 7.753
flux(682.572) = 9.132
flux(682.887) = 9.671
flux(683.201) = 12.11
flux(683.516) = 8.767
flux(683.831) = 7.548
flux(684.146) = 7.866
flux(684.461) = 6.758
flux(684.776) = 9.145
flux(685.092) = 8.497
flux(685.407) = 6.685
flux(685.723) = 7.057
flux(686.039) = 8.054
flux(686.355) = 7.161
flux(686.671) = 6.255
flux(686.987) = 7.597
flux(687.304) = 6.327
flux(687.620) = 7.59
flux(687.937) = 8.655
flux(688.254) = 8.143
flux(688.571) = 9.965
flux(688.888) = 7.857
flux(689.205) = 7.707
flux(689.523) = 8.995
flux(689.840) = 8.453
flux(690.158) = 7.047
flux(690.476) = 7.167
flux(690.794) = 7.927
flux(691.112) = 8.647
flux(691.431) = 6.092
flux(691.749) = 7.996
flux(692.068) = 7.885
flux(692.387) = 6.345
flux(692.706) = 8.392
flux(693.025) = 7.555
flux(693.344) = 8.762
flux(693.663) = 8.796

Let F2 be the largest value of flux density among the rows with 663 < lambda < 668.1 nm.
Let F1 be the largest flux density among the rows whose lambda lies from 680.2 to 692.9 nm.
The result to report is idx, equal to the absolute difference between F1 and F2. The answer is 1.01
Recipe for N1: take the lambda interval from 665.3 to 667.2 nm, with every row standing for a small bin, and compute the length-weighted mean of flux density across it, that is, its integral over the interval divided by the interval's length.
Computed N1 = 9.0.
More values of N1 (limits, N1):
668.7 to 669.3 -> 7.5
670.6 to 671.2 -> 8.4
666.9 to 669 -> 8.2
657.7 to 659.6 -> 8.9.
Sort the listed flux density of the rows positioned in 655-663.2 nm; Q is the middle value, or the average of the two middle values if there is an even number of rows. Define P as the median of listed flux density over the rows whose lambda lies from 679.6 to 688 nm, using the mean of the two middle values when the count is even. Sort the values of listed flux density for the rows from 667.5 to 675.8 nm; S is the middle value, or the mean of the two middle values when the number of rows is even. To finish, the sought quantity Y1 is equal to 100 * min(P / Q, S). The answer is 89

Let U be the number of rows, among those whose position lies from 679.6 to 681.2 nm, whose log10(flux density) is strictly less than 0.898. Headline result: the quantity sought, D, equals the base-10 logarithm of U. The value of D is 0.0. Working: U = 1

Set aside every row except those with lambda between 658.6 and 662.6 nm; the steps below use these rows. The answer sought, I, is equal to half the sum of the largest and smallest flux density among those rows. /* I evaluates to 8.8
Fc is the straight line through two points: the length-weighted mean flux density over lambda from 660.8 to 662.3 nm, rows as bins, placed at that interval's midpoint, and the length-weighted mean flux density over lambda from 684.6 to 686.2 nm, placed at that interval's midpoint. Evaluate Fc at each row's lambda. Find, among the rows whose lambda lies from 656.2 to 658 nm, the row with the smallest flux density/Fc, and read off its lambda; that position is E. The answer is 656.975 nm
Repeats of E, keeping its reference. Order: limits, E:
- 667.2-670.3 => 668.881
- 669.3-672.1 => 670.423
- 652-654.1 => 652.152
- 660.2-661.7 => 660.615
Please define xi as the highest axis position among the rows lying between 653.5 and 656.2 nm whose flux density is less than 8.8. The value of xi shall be 655.766 nm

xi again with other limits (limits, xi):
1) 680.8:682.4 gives 682.258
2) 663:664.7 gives 663.665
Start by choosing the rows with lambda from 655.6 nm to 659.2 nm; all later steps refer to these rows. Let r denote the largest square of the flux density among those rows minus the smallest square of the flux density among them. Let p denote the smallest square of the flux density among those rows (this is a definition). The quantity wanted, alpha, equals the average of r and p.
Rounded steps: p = 55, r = 58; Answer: 56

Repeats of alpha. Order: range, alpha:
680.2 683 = 47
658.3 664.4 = 65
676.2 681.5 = 45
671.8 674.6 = 50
